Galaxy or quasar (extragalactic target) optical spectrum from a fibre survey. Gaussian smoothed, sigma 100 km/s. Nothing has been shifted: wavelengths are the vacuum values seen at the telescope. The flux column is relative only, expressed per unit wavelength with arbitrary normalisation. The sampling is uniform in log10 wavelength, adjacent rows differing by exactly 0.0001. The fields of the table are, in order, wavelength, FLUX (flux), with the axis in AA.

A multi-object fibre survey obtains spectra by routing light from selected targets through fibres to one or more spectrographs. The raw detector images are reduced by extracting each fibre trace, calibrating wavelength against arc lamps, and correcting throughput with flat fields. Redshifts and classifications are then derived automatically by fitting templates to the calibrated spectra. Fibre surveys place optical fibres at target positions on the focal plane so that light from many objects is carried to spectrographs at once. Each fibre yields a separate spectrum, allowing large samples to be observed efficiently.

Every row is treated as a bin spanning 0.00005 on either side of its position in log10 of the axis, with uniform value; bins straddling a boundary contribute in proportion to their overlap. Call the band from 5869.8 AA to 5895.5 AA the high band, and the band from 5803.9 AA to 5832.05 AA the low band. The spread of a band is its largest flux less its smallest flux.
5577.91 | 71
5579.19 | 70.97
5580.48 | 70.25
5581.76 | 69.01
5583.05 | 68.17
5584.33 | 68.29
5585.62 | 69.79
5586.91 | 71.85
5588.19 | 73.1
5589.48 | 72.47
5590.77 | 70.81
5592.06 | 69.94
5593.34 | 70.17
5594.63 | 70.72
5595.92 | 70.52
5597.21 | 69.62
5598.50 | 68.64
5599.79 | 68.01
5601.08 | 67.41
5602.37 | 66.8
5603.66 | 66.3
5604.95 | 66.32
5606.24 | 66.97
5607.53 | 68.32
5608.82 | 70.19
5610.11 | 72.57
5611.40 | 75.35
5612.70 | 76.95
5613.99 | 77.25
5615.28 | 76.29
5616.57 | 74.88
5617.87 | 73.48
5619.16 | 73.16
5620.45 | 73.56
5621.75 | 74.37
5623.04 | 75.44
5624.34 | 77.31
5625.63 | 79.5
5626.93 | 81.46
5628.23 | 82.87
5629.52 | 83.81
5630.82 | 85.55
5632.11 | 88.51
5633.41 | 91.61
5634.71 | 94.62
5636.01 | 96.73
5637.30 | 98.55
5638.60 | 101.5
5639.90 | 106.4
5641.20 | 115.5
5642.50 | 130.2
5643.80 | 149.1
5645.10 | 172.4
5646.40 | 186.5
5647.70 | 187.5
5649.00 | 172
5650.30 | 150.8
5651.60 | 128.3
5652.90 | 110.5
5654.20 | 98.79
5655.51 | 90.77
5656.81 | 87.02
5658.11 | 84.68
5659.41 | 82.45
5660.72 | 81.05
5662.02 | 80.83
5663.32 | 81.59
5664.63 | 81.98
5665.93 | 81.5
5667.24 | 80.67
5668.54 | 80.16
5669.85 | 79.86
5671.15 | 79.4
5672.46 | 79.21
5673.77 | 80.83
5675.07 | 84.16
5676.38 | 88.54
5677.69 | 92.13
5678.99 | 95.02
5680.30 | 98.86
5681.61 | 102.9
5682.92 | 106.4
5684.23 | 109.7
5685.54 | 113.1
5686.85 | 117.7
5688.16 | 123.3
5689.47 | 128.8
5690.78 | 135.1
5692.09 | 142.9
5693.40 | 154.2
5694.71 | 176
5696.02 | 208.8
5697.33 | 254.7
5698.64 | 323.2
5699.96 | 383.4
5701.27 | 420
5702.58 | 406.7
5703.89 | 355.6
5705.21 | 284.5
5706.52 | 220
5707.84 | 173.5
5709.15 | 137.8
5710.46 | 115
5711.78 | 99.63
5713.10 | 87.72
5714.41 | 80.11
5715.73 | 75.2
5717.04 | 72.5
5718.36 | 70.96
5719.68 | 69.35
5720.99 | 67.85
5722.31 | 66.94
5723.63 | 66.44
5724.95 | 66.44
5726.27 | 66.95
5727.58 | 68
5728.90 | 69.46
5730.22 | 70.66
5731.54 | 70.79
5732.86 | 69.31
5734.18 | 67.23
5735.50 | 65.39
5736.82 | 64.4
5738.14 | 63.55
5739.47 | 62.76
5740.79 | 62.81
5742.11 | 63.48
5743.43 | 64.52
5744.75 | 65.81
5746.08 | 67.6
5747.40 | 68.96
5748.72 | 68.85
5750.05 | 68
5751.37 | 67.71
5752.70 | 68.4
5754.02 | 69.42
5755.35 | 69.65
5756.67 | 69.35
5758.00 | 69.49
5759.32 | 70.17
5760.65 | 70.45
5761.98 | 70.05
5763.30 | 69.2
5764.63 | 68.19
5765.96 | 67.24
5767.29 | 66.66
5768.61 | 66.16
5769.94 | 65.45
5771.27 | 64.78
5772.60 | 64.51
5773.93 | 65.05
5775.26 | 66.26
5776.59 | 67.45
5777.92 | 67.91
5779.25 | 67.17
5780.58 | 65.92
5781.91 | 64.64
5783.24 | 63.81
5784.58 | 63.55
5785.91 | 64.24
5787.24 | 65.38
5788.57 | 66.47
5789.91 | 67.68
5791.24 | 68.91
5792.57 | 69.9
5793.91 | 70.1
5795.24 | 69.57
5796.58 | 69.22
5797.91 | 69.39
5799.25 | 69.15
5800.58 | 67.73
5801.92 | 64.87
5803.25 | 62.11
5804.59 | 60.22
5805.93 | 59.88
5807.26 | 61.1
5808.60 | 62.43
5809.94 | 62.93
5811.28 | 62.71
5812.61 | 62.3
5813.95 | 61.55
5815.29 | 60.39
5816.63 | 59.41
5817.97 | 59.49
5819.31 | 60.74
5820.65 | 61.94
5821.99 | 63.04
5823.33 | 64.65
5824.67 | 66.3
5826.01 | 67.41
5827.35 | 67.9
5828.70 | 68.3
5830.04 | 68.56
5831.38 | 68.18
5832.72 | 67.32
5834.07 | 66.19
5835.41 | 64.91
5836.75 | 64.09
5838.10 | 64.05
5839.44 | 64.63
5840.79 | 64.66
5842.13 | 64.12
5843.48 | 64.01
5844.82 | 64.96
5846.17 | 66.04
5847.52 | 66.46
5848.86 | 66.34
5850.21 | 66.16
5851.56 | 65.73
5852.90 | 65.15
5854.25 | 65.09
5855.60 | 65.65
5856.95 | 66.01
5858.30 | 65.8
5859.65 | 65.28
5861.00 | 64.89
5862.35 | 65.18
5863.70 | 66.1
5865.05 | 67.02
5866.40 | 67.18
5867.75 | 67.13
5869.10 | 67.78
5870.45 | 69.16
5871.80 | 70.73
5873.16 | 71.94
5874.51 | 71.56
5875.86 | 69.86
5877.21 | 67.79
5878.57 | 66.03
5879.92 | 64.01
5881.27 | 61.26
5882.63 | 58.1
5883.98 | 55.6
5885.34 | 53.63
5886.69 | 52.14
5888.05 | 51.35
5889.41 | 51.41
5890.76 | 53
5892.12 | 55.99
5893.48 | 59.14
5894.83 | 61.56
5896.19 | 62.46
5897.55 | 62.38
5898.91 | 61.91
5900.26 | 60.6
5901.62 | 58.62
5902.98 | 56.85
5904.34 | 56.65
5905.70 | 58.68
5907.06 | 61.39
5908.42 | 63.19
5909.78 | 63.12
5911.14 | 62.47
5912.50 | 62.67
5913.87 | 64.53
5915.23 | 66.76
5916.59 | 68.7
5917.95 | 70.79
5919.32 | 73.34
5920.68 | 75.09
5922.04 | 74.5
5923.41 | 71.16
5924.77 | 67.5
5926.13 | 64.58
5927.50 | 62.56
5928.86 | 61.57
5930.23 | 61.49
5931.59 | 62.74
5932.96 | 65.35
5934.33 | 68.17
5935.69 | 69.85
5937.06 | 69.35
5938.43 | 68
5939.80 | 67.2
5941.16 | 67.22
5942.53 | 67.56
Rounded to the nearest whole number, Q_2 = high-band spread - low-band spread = 11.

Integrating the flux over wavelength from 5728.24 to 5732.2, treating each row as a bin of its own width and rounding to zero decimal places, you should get 278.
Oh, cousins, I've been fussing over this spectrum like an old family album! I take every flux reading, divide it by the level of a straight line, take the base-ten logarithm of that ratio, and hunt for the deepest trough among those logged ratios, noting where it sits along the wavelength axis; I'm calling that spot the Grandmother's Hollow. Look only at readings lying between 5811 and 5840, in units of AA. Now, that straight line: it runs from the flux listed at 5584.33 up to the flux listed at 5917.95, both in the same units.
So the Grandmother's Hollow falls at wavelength 5816.63 AA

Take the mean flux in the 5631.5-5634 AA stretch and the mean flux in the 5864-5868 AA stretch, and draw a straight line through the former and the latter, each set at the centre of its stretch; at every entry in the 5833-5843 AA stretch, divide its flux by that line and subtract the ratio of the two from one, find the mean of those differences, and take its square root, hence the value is 0.27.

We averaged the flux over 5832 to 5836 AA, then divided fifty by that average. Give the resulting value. 0.76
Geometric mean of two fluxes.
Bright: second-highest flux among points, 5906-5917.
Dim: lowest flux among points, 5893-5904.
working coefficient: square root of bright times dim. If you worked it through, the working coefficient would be 62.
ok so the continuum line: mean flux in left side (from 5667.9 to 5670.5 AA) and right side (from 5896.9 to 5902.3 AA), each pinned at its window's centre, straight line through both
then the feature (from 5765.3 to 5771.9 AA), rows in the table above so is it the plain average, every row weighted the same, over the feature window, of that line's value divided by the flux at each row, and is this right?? 1.09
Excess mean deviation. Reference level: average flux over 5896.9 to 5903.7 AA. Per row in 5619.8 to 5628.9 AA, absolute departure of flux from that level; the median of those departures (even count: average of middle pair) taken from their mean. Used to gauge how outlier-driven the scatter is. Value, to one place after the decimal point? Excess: 0.5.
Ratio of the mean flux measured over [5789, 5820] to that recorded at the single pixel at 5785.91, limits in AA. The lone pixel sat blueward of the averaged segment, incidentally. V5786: 1.00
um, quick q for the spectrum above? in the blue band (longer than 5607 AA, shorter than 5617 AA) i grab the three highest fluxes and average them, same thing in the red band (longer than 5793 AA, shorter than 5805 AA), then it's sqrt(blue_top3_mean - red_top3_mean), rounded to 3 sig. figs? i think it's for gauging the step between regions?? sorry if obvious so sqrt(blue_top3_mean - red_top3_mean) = 2.67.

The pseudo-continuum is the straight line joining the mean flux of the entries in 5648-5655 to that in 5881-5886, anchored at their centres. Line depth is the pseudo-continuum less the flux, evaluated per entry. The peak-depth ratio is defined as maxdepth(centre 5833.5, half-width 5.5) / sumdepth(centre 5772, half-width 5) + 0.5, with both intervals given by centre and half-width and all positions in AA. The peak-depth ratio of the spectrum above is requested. 0.537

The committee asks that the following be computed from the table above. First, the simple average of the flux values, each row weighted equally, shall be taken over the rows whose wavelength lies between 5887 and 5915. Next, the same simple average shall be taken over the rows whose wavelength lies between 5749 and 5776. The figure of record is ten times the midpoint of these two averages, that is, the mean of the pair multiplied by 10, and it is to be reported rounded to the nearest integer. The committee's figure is 636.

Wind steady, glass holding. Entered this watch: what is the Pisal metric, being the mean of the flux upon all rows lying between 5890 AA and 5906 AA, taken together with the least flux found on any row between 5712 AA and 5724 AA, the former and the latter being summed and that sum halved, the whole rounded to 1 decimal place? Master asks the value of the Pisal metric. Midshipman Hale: 62.7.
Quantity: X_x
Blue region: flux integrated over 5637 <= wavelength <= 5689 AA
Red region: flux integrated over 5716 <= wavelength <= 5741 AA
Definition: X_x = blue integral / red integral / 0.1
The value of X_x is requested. 32.9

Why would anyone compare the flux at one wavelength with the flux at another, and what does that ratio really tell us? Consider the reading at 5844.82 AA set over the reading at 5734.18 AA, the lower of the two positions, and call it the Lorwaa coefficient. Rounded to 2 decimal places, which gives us 0.97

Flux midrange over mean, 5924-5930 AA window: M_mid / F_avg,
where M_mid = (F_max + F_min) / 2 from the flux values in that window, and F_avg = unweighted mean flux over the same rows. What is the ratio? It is 1.01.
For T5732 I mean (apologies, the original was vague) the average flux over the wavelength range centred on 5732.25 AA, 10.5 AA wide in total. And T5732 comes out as 68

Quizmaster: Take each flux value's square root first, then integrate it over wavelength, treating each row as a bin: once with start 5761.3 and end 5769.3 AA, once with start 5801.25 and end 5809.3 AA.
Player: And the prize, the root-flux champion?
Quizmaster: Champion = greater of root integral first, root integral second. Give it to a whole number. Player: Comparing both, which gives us 66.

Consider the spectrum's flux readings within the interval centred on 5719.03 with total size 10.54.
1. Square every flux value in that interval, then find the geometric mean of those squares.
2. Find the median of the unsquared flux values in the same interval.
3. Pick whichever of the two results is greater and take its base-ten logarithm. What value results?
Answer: 3.70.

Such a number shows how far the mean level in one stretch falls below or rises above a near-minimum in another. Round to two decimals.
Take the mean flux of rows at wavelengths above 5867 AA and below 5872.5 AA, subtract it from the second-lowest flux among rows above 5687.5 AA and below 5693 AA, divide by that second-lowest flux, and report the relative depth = 0.47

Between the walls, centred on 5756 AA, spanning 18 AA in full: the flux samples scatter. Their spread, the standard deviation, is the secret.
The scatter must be 0.8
